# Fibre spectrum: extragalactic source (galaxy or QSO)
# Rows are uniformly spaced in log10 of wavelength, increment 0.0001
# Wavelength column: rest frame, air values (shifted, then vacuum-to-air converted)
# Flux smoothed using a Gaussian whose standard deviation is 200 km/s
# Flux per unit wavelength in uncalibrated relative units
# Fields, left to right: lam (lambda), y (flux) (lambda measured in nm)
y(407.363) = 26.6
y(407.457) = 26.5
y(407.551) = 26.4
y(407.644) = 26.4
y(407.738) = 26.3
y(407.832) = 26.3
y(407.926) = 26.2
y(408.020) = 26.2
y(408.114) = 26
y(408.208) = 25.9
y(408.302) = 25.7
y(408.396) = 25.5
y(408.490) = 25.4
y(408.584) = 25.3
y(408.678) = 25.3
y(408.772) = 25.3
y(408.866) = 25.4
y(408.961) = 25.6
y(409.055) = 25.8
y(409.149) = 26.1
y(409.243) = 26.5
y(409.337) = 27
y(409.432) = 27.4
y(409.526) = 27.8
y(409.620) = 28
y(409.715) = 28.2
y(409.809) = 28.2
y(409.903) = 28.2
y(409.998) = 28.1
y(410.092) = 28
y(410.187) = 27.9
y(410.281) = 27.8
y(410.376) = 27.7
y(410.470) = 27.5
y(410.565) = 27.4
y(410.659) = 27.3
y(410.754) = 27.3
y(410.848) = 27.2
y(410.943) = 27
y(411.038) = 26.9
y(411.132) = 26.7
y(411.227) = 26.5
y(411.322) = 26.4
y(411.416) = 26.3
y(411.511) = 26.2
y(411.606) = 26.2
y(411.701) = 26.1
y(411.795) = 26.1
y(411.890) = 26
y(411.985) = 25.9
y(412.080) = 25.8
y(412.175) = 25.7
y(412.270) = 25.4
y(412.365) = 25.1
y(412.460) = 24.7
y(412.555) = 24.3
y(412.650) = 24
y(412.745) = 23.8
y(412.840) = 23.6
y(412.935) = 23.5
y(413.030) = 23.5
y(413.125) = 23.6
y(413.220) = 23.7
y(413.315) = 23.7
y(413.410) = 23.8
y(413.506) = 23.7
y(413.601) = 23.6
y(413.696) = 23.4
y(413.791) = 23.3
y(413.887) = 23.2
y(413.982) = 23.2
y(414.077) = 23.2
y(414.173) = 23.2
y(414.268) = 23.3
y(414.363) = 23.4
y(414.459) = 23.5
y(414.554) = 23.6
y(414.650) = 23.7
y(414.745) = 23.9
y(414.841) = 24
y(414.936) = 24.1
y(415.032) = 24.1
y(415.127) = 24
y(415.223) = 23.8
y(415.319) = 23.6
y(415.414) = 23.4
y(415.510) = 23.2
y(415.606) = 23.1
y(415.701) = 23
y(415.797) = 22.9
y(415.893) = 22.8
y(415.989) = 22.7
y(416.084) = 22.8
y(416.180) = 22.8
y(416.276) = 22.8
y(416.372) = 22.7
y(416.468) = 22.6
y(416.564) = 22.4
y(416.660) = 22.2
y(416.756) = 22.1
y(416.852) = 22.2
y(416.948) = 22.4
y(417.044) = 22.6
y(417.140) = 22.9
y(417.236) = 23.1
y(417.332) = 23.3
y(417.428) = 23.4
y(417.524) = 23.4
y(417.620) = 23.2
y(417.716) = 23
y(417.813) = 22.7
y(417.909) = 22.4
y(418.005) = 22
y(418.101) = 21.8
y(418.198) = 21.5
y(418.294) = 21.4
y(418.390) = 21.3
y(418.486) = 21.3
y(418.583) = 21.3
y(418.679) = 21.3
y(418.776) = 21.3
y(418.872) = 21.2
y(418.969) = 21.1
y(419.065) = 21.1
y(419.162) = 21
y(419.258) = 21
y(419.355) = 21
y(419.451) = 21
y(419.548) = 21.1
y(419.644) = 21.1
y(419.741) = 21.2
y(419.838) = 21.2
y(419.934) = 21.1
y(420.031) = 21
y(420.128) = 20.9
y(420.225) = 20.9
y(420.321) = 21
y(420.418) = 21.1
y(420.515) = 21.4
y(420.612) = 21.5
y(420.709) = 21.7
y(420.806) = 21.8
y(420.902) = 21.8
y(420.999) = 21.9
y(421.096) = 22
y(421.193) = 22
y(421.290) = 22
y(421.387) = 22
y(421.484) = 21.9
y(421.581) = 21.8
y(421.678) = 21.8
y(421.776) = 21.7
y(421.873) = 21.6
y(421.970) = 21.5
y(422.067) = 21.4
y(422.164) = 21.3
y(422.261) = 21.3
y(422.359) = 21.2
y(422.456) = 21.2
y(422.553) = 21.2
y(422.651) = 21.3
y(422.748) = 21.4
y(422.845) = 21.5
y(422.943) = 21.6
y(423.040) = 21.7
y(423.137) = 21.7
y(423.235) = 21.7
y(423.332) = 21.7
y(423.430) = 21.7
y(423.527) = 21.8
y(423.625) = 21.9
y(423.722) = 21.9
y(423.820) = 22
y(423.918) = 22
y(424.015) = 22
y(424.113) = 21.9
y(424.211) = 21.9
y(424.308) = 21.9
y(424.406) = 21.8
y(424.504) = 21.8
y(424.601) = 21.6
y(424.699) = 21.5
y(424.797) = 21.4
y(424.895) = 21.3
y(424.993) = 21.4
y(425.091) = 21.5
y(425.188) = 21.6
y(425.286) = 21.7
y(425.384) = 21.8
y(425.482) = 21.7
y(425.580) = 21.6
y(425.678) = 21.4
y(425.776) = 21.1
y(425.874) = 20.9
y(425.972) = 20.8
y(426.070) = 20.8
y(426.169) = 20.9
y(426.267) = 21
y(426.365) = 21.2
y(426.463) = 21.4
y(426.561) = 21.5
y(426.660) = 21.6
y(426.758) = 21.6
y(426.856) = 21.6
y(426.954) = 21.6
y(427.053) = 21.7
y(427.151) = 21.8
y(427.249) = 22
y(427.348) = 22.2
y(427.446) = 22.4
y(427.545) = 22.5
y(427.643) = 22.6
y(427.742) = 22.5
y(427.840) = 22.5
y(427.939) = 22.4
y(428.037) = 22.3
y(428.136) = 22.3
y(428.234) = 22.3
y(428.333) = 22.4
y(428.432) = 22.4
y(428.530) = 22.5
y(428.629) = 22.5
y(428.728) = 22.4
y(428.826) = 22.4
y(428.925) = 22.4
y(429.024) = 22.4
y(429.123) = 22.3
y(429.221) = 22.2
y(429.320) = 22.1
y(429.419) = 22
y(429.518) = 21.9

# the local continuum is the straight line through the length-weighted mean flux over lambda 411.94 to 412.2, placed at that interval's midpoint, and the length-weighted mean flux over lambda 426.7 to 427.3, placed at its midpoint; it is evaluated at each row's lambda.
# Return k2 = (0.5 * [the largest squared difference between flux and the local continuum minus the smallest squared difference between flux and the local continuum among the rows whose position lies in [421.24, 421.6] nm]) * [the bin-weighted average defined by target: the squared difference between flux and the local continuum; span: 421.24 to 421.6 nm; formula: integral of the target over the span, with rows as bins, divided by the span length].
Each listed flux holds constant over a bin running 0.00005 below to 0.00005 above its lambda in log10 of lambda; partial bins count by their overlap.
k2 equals 0.33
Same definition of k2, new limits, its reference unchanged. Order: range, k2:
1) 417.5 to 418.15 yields 6.62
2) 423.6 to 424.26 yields 0.05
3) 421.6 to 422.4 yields 1.68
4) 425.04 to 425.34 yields 0.06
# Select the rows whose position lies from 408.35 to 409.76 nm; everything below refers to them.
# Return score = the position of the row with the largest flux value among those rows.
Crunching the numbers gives 409.715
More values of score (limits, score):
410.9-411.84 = 410.943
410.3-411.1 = 410.376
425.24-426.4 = 425.384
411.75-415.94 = 411.795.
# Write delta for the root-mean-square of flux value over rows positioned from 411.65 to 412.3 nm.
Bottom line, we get 25.9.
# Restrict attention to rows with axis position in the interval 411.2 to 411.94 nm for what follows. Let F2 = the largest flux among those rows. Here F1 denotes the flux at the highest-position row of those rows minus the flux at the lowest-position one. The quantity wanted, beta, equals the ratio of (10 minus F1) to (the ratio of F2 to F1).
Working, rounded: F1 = -0.5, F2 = 26.5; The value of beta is -0.2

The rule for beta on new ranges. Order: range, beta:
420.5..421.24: 0.3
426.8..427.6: 0.4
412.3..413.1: -0.7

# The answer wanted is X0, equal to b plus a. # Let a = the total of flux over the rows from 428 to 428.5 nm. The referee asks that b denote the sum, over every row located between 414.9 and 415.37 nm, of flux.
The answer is 231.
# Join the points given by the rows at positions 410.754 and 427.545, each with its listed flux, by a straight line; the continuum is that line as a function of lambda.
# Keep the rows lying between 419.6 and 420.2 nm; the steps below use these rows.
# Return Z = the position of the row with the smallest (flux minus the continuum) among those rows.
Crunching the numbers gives 420.128 nm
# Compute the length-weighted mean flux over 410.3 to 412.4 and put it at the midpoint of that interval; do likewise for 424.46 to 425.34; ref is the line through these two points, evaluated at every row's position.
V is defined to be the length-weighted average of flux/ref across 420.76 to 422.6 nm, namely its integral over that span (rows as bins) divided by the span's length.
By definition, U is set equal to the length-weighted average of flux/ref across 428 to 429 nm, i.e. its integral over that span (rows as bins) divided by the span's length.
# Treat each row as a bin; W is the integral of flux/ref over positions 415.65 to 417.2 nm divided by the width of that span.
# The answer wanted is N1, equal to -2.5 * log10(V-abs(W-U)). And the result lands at 0.29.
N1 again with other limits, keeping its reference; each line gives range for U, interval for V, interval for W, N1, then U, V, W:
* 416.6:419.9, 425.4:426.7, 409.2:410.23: 0.12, 0.91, 1.00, 1.02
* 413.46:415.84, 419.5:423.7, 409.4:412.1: 0.16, 0.93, 0.95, 1.01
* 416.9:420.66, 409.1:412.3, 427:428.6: 0.20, 0.91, 1.01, 1.09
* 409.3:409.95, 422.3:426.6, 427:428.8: 0.08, 1.03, 0.99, 1.09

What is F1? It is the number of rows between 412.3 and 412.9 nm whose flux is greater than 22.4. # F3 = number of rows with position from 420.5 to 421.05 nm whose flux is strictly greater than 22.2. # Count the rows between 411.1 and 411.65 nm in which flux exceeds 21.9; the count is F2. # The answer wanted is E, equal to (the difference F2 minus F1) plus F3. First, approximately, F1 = 6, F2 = 6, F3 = 0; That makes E 0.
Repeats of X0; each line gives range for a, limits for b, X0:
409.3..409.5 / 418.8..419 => 97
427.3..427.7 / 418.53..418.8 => 154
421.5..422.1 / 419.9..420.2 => 193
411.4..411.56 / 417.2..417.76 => 192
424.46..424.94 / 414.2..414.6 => 201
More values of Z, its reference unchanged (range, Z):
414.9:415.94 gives 415.893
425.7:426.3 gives 425.972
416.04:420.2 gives 419.162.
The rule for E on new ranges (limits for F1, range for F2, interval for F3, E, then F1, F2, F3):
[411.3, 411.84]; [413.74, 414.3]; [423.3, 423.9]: 0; 6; 6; 0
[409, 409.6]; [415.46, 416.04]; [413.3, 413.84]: 6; 6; 6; 6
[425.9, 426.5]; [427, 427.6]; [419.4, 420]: 4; 0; 4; 0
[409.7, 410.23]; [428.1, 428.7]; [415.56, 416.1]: 6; 6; 6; 6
